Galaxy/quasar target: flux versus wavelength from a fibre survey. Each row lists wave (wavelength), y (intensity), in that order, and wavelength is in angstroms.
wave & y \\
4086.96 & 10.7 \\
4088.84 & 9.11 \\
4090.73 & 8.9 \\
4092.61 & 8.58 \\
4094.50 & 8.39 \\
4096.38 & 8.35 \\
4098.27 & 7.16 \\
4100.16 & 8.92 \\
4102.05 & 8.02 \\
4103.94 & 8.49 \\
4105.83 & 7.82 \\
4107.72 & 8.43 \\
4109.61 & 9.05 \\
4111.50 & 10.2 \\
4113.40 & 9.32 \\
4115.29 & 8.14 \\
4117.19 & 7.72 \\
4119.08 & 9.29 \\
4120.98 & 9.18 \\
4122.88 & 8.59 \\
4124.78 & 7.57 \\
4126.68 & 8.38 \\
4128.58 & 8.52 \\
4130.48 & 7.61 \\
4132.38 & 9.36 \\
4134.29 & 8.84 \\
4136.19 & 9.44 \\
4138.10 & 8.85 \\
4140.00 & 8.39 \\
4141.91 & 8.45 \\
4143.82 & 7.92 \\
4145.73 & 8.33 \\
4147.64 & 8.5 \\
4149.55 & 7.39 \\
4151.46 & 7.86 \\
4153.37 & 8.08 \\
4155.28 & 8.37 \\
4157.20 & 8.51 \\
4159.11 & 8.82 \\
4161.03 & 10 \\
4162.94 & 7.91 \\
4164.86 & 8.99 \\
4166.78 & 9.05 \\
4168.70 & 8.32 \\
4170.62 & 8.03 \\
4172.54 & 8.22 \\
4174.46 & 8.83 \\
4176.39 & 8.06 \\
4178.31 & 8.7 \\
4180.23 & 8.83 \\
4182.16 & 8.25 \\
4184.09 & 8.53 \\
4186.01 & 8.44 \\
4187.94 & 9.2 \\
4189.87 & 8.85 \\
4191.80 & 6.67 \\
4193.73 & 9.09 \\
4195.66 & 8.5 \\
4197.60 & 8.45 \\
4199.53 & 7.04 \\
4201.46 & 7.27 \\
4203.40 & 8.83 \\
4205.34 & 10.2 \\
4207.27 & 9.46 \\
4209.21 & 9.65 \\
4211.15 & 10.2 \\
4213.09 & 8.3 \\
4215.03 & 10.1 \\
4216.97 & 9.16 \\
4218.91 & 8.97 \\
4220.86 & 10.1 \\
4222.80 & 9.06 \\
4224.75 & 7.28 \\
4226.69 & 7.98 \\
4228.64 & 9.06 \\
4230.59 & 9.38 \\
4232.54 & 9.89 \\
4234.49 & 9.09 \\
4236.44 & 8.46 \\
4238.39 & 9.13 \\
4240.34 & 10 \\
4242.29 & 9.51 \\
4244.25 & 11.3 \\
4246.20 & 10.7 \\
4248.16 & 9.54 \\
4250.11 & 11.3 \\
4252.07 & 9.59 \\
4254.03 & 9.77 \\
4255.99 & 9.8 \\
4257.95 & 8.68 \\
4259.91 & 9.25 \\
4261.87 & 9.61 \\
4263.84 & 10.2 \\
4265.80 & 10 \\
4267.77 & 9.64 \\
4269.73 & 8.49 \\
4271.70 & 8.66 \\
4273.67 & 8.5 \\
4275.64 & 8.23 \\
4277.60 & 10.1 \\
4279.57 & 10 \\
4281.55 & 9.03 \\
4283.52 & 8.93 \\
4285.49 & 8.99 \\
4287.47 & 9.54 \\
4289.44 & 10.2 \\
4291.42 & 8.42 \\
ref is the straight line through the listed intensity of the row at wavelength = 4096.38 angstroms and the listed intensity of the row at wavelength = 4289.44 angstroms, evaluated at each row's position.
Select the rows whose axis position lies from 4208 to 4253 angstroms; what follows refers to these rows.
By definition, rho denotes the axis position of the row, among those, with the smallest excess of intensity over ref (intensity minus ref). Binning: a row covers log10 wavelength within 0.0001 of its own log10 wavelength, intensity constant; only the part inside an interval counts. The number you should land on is 4224.75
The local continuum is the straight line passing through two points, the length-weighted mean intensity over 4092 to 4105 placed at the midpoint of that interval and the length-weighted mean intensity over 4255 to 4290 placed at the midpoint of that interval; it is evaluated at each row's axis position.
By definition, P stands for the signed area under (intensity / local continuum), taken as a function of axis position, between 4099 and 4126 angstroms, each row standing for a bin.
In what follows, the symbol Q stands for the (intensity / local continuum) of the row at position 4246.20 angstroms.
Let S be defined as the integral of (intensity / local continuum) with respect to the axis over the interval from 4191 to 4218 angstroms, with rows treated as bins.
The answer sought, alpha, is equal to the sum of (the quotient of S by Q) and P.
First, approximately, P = 27.9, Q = 1.17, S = 26.67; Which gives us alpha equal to 50.7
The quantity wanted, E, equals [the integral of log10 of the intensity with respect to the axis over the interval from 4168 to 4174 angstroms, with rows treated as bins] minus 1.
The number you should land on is 4.50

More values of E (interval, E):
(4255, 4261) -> 4.80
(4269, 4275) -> 4.58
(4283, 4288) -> 3.80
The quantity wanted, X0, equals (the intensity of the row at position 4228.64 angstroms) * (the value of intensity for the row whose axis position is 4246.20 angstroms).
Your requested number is 97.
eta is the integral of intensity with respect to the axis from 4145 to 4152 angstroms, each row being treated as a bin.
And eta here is 56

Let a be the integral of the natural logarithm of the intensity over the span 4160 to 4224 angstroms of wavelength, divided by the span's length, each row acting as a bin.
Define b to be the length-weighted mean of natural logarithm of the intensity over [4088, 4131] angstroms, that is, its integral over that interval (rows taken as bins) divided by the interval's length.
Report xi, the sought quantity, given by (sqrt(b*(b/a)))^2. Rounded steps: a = 2.17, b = 2.14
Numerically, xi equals 2.11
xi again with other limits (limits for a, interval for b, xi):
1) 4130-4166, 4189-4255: 2.28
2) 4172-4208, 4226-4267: 2.40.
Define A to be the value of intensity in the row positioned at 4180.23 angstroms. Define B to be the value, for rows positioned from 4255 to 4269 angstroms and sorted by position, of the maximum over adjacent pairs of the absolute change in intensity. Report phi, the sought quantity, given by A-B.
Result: 7.7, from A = 8.83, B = 1.1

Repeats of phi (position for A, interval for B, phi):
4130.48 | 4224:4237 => 6.5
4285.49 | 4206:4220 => 7.1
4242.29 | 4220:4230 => 7.7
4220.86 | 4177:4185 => 9.5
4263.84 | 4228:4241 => 9.3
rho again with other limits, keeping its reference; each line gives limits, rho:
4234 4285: 4275.64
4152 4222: 4191.80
